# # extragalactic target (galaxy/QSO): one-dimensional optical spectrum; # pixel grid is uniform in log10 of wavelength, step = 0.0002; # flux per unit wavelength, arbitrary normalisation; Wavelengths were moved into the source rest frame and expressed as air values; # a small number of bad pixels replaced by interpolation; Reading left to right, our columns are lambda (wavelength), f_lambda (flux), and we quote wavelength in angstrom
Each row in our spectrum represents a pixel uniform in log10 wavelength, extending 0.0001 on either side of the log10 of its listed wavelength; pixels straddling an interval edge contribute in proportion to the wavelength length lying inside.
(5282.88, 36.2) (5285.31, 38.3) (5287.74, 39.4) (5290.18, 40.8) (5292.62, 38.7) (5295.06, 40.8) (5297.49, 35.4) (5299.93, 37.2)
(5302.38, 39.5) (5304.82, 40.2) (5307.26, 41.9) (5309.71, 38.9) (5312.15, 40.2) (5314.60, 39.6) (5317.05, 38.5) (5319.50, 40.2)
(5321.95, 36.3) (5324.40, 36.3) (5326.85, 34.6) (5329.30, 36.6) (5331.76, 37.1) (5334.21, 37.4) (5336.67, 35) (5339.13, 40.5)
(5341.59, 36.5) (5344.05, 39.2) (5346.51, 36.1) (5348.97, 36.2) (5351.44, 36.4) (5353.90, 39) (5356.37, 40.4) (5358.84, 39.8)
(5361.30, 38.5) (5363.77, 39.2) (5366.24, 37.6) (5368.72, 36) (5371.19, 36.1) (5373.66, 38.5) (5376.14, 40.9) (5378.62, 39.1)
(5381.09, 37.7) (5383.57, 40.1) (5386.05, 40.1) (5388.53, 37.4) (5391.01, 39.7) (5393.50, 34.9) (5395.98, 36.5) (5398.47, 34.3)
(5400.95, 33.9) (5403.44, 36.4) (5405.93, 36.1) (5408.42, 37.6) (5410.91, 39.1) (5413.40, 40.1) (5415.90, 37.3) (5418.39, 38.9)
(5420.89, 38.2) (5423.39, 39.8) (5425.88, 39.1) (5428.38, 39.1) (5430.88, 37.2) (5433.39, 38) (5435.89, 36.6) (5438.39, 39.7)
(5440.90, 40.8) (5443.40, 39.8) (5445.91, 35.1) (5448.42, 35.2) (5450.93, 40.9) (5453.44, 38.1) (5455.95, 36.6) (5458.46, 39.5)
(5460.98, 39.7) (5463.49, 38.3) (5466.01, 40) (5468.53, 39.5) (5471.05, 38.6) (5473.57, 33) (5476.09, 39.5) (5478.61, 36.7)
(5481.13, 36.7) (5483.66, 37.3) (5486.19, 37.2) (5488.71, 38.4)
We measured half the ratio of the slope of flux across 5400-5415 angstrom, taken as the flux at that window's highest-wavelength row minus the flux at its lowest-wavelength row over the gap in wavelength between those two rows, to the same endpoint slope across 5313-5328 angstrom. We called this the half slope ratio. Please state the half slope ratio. -0.61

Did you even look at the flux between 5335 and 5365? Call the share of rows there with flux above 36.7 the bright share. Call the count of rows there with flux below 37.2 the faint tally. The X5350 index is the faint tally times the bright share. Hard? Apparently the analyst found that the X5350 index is 2.9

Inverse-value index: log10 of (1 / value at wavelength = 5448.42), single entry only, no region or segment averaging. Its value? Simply -1.55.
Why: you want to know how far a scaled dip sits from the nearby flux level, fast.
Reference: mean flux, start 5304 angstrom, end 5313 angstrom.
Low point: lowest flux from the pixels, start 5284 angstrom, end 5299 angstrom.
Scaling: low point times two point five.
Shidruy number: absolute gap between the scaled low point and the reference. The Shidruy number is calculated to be 48.2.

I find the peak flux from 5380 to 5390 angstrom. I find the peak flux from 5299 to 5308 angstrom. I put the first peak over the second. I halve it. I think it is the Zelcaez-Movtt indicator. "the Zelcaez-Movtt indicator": 0.479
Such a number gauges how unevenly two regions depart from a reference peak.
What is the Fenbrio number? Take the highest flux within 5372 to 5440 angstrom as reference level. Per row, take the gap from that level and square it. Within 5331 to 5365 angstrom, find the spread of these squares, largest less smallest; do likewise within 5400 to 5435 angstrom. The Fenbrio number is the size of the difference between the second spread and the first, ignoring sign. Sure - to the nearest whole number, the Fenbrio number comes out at 14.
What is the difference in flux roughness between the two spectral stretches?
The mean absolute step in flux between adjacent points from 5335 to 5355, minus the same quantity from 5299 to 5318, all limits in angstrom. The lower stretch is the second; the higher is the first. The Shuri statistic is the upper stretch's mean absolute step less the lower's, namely 1.1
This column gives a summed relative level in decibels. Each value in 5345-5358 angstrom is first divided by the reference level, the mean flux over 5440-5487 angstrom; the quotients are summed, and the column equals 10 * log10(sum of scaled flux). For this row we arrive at 6.94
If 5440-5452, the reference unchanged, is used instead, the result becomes 7.03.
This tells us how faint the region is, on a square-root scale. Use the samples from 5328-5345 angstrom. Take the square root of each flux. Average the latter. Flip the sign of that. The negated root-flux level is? -6.12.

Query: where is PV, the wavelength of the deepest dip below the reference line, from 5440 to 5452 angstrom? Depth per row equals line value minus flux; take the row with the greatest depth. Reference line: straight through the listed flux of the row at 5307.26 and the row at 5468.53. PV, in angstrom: 5445.91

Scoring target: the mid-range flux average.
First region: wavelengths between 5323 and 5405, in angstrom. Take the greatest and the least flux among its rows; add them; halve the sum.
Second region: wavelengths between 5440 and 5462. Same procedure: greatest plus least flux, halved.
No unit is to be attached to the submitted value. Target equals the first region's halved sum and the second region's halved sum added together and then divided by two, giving 37.70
